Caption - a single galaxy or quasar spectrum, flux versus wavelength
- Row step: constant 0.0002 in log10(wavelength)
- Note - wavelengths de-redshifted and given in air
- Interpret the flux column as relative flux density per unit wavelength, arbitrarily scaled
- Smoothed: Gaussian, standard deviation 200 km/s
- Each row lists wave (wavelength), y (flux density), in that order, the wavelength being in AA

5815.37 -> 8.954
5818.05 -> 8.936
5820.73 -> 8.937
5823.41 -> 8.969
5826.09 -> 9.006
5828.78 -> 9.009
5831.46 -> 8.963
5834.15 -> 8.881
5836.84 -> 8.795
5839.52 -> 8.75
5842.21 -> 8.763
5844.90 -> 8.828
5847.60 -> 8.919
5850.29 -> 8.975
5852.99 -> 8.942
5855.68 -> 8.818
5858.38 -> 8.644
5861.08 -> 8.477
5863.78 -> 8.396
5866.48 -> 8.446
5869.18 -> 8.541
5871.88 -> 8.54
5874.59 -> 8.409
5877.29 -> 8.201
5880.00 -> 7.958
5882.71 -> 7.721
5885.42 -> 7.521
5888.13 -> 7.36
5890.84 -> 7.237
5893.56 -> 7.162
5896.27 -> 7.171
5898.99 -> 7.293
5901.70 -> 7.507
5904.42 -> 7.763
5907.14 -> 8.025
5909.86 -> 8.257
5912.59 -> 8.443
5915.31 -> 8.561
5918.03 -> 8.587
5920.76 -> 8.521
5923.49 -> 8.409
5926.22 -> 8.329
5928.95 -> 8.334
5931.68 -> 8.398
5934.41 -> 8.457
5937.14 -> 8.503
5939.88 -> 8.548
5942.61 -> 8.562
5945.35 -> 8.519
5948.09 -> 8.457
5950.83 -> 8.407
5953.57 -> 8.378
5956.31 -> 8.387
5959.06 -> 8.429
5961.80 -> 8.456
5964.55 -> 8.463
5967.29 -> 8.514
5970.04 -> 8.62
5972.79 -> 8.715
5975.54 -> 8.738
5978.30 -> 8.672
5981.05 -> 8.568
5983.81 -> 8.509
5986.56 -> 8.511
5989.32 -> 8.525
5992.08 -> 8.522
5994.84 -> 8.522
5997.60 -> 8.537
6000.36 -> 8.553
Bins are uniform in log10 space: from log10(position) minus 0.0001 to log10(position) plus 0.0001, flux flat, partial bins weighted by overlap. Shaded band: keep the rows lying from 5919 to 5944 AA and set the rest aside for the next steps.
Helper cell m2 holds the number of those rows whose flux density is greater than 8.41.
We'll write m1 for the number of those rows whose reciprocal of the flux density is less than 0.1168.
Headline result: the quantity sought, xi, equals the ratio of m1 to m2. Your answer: 0.20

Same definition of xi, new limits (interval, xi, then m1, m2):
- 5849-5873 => 0.50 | 4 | 8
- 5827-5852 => 1.00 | 9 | 9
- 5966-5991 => 0.56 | 5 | 9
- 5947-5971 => 0.17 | 1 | 6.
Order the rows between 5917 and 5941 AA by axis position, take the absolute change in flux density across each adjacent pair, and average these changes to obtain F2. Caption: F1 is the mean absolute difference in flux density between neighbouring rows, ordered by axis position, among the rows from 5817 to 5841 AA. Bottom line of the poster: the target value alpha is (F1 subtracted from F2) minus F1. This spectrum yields -0.02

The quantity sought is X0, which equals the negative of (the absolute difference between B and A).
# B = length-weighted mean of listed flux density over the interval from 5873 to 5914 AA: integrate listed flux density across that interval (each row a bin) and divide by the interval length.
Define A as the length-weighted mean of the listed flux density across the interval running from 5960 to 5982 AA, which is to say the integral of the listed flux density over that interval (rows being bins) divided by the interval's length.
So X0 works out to -0.85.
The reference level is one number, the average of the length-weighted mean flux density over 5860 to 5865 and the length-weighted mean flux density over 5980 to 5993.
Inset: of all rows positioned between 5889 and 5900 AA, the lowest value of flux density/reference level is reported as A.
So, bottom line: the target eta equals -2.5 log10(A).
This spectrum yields 0.183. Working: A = 0.84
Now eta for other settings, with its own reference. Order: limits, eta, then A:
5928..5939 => 0.019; 0.98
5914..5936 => 0.019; 0.98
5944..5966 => 0.013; 0.99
